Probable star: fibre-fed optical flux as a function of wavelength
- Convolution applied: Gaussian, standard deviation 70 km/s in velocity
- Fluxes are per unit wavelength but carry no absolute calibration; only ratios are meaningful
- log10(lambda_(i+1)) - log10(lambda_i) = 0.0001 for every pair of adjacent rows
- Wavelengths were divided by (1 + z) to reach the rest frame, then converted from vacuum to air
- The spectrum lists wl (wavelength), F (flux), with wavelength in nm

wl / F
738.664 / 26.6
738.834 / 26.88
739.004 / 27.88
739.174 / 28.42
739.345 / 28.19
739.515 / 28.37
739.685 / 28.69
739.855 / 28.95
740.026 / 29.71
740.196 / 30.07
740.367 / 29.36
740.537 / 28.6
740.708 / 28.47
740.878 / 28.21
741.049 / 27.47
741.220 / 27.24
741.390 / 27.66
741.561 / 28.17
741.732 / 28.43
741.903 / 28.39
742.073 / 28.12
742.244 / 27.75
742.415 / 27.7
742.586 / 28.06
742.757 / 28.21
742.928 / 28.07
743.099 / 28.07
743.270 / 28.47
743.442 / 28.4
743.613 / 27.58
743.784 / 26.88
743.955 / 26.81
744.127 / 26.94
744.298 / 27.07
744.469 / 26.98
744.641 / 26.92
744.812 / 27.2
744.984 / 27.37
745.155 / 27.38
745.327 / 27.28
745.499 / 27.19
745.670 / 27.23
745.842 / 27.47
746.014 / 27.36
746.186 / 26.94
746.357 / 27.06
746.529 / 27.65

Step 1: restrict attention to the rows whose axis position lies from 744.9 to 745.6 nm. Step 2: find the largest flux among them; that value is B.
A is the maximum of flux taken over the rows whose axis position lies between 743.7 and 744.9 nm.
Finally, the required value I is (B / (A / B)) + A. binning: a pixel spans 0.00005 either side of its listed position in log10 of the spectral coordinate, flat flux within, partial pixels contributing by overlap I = 54.8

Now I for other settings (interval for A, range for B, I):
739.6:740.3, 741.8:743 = 56.9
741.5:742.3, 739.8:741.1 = 60.2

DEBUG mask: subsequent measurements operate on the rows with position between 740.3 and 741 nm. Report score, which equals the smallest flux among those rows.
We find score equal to 28.21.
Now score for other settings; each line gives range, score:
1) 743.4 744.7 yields 26.81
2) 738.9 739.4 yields 27.88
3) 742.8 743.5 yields 28.07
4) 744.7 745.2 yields 27.2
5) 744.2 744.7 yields 26.92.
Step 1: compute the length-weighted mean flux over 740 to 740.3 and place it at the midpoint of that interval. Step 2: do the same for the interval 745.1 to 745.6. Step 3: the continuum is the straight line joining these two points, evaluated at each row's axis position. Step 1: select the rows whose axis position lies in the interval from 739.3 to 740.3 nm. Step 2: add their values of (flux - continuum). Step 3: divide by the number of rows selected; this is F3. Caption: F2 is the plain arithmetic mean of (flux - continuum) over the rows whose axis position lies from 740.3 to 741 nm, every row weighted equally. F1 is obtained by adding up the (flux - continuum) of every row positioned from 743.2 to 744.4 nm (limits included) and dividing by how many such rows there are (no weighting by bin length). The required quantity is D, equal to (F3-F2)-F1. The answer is 0.5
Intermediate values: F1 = -0.6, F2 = -0.98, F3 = -1.1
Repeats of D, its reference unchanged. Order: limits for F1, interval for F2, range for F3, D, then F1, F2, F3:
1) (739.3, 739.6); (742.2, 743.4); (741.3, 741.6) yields 1.2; -2.0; -0.53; -1.3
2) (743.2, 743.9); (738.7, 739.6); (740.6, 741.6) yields 1.3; -0.4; -2.42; -1.5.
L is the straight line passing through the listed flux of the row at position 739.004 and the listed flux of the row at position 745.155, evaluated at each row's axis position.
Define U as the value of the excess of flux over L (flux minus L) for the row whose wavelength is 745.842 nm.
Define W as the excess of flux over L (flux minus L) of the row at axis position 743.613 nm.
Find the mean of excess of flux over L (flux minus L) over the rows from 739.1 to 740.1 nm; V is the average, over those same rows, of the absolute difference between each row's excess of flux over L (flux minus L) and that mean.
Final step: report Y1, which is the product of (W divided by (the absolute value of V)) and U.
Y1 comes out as 0.026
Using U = 0.15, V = 0.4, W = 0.07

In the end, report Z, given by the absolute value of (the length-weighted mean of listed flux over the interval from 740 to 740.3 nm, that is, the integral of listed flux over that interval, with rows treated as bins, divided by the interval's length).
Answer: 29.9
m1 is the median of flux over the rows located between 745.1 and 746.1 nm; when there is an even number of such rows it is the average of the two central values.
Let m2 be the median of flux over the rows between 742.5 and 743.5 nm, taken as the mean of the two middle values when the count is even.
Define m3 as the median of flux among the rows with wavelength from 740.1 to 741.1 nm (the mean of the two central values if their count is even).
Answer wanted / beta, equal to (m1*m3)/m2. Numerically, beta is 27.7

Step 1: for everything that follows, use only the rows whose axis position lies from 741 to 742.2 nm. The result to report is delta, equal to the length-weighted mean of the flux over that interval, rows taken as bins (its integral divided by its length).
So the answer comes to 27.9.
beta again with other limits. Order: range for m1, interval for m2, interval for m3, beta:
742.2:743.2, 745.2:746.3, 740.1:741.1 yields 29.4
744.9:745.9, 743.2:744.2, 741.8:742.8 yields 28.2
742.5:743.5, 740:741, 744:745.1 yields 26.2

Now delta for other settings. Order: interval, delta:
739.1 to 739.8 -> 28.4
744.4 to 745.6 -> 27.2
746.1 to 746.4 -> 27.1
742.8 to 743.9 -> 27.9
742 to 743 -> 28.0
